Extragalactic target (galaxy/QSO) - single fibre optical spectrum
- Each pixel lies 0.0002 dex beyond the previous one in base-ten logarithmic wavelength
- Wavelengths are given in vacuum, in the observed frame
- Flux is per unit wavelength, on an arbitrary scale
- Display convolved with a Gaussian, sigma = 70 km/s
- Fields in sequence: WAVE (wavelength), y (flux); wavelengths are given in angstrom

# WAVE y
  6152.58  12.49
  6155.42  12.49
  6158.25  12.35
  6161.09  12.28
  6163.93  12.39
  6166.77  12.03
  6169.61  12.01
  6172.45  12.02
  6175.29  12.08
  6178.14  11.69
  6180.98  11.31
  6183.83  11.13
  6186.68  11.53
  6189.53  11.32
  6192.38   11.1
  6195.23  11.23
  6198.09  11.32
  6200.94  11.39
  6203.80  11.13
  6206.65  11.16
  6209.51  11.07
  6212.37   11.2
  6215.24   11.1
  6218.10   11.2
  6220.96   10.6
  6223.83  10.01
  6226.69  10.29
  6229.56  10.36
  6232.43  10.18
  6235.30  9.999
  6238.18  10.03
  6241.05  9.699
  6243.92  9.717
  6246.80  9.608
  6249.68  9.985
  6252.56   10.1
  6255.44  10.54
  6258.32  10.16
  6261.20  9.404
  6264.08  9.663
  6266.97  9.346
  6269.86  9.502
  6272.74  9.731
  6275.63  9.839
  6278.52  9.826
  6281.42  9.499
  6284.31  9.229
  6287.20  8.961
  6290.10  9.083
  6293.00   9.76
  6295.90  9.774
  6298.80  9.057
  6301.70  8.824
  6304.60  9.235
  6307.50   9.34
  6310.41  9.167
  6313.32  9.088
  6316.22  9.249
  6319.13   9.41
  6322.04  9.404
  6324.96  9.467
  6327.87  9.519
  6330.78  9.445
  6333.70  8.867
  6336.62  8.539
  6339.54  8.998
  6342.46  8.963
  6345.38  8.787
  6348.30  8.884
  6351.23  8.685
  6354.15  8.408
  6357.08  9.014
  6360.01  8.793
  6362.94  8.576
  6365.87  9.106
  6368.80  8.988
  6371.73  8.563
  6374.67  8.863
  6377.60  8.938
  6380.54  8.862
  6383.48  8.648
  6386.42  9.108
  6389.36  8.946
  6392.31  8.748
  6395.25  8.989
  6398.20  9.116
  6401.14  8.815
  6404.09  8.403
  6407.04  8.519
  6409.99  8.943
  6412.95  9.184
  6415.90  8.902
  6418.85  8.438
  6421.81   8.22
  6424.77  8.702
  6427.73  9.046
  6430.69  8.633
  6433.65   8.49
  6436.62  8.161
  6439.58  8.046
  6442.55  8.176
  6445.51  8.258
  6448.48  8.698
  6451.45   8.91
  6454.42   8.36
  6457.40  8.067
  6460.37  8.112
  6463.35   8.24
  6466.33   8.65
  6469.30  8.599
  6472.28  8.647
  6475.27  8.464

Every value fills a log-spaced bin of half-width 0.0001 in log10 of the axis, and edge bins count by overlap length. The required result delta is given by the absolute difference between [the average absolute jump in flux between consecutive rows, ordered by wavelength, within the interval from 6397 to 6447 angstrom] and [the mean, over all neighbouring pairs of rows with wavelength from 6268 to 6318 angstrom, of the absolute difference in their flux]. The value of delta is 0.04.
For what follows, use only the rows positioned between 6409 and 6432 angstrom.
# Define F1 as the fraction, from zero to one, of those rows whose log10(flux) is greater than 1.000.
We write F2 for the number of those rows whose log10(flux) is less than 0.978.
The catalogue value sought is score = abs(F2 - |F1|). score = 8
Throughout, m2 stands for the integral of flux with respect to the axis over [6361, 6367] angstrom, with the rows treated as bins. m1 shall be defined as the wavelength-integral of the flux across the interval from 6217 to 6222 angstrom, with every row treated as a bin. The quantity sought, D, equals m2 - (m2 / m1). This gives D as 52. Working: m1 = 55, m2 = 53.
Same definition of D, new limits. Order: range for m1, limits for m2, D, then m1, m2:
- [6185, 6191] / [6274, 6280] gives 58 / 68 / 59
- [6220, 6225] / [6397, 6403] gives 53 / 51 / 54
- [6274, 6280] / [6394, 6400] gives 53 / 59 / 54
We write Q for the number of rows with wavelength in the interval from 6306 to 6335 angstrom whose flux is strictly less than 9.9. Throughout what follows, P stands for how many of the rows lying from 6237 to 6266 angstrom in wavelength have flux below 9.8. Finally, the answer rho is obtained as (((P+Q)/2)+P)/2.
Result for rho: 6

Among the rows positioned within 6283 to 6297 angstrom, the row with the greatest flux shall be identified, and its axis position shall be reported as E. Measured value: 6295.90 angstrom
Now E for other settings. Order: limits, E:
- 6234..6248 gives 6238.18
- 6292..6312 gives 6295.90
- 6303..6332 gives 6327.87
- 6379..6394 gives 6386.42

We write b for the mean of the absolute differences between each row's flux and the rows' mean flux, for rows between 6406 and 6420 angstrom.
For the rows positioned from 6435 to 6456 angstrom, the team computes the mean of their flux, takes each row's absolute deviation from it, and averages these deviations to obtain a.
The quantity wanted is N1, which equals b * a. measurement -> 0.063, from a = 0.246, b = 0.25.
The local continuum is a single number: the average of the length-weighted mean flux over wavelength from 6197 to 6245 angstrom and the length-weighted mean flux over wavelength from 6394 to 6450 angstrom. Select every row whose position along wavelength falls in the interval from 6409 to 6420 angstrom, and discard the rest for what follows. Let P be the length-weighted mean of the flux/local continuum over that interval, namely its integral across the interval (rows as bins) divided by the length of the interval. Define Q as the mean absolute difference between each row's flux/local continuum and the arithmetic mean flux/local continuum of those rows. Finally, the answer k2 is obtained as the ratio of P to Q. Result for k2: 41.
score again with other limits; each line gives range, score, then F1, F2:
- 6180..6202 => 1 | 1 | 0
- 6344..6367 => 8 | 0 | 8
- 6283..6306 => 6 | 0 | 6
